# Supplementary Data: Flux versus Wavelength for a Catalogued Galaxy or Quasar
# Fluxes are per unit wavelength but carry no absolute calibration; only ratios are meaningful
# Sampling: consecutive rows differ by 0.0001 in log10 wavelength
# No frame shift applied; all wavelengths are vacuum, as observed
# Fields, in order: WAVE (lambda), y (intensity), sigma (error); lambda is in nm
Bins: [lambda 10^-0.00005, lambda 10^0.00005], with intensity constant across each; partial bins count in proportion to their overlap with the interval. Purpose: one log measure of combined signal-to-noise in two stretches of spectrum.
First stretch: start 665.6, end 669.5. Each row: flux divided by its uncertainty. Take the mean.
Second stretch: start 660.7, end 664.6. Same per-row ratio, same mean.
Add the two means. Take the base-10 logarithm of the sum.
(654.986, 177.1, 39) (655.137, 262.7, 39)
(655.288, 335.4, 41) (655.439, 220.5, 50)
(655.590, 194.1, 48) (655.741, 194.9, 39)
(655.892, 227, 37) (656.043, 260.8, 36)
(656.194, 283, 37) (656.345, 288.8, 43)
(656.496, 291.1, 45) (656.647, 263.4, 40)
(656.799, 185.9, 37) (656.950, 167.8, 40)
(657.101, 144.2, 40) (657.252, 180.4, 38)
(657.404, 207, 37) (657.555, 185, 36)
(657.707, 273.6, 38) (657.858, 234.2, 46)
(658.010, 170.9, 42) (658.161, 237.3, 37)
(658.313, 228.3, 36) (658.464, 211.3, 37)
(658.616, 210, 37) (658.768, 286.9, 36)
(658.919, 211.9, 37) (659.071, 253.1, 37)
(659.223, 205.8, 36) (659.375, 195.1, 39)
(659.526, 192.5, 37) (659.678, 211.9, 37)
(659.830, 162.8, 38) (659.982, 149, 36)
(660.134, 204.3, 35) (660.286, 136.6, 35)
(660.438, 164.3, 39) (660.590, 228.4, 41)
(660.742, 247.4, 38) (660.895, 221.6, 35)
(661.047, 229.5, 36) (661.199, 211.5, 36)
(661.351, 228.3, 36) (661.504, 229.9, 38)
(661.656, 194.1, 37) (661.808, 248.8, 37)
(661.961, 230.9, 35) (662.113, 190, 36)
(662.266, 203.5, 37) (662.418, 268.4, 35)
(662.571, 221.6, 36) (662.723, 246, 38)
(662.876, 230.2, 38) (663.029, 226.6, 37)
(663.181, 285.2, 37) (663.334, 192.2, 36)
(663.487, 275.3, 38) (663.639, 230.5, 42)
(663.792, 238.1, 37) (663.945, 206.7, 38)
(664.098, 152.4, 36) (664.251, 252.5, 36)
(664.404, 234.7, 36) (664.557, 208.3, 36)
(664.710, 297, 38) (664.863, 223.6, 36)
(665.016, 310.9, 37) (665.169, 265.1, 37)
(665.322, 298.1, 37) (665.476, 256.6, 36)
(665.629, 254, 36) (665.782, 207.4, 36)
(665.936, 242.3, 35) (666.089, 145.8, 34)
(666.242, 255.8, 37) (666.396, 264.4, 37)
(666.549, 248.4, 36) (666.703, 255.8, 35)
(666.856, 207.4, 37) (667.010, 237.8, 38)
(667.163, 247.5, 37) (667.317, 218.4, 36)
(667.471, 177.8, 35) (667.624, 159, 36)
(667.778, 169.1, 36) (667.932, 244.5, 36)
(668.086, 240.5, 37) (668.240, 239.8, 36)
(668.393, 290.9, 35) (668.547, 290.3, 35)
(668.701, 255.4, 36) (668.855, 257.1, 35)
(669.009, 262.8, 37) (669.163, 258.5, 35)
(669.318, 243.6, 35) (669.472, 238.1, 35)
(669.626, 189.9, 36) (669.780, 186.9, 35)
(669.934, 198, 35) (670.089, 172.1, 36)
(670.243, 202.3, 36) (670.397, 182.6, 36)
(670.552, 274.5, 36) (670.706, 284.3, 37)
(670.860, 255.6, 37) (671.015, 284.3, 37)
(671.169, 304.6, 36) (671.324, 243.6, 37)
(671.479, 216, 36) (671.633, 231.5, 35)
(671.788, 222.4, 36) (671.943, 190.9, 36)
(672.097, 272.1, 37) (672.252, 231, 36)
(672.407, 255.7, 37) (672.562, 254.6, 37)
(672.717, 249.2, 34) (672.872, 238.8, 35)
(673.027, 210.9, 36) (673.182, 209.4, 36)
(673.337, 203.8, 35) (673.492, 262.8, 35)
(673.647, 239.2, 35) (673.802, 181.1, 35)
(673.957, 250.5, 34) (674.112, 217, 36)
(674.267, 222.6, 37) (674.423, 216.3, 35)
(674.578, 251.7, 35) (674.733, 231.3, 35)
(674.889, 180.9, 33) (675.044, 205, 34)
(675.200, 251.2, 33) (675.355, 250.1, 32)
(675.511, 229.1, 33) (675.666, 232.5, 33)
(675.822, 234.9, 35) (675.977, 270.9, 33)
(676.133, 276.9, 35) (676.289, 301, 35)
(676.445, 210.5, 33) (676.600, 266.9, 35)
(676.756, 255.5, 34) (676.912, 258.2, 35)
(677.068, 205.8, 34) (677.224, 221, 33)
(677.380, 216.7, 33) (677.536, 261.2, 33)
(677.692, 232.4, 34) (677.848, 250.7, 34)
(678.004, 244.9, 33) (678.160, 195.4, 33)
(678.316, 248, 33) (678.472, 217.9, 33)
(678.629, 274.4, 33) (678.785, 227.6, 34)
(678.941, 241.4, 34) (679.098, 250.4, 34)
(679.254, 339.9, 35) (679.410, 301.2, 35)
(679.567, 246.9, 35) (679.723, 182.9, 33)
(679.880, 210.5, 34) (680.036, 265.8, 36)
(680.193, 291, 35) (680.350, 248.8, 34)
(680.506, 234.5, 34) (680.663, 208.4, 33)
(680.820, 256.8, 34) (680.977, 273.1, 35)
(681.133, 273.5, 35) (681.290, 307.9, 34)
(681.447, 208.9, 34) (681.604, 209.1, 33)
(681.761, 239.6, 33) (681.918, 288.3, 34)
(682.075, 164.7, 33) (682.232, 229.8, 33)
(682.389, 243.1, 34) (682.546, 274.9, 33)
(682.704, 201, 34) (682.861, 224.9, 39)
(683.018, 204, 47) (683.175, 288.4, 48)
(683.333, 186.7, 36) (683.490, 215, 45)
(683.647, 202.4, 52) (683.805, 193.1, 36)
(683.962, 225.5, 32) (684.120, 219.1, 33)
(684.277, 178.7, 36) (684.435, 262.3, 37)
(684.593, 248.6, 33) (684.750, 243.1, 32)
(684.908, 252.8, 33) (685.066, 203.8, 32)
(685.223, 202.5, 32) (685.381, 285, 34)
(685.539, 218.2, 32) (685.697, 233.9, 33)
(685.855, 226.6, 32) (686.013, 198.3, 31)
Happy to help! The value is 1.10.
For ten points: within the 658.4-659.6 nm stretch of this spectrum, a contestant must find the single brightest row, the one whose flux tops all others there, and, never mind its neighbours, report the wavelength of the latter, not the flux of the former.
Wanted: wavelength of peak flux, 658.768 nm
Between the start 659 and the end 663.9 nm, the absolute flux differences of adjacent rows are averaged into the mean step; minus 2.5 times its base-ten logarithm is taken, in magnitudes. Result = -3.83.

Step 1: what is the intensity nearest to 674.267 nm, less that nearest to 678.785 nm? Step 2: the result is -5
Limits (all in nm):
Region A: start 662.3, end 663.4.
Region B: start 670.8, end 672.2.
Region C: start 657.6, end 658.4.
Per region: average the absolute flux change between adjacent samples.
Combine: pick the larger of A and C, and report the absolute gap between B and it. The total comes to 10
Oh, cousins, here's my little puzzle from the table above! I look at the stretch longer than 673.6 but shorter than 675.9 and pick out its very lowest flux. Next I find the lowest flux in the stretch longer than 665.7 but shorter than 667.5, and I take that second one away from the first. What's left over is 35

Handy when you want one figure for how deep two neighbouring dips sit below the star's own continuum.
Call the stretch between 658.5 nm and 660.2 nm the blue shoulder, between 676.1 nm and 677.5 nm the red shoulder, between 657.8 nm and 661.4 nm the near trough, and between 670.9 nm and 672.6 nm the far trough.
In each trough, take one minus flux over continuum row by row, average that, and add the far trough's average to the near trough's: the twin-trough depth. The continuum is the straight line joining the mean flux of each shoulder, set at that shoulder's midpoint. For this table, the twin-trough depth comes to -0.06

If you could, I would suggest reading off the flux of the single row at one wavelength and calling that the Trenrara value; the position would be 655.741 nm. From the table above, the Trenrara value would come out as 194.9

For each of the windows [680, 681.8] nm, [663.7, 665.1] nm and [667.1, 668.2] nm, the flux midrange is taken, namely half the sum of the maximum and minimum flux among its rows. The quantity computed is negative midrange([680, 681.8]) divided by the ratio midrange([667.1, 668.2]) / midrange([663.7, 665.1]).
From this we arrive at -294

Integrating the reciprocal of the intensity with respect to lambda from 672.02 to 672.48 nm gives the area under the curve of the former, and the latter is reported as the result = 0.0018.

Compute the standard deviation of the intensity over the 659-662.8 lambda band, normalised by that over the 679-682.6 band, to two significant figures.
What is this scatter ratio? 0.79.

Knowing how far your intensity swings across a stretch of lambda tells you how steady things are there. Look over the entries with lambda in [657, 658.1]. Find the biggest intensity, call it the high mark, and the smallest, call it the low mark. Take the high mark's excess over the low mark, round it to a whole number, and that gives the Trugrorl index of 129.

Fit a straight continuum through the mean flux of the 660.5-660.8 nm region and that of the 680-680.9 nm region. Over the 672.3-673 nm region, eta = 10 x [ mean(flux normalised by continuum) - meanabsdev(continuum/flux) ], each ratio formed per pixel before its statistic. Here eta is 9.9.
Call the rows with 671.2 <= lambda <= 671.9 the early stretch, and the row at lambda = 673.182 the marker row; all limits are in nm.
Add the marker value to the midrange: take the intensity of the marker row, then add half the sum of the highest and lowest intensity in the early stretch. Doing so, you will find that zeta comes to 439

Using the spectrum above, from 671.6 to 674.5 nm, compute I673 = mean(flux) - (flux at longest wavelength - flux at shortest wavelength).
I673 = 245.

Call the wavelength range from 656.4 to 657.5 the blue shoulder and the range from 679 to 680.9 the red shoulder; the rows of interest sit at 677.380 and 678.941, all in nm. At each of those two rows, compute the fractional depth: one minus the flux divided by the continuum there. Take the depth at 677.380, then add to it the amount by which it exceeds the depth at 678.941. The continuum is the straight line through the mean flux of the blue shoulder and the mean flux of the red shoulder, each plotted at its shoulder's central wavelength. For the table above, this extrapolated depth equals 0.2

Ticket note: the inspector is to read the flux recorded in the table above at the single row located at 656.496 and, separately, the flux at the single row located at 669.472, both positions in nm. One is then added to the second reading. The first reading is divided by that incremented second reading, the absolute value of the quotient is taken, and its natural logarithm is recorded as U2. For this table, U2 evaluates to 0.20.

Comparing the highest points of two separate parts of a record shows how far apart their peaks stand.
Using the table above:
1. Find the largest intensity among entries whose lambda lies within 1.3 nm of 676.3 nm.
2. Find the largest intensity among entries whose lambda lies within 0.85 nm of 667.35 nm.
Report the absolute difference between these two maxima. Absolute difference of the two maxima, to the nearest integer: 45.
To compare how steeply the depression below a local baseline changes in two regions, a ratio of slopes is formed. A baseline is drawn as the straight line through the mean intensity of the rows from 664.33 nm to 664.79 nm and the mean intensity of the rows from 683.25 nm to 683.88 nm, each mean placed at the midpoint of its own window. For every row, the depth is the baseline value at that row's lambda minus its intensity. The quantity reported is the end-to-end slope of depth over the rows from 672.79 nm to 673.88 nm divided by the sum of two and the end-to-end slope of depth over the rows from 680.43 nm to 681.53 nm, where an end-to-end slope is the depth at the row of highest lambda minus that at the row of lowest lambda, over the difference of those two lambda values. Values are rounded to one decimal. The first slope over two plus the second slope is 2.2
